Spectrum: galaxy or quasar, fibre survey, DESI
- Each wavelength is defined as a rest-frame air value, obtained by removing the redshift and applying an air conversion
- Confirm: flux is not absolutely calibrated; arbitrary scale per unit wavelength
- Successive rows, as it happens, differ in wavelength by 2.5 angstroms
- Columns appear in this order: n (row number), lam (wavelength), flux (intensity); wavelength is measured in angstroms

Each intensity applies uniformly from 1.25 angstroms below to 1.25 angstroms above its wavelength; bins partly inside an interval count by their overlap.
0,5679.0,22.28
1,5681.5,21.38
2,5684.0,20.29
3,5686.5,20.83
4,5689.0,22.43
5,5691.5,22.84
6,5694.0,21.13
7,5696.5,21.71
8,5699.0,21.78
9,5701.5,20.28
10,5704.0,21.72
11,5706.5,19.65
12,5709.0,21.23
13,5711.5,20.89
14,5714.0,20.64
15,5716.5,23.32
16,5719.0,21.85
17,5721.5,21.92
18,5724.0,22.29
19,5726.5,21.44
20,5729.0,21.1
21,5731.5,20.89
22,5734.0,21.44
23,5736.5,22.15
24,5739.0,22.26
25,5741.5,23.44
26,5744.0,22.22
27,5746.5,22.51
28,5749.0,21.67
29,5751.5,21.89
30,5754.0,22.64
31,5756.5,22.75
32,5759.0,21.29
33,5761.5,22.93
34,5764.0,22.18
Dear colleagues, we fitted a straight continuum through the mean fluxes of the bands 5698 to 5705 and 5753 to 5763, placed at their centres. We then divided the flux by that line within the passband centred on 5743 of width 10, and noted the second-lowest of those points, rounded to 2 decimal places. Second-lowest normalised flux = 1.01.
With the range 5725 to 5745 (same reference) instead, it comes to 0.97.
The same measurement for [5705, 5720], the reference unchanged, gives 0.96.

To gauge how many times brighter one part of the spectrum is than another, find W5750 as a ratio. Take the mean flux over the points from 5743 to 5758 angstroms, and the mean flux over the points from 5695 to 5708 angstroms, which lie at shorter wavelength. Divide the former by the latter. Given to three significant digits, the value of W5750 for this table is 1.06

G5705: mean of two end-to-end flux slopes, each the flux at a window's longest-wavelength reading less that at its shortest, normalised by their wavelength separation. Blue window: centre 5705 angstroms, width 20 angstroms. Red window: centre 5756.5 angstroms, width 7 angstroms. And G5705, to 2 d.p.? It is -0.17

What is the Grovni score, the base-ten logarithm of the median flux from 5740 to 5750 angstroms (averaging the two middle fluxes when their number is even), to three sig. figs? 1.35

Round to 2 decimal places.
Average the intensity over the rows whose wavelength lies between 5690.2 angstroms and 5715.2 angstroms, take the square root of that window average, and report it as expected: 4.60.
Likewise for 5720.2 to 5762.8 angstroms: 4.70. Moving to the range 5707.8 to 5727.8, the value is 4.66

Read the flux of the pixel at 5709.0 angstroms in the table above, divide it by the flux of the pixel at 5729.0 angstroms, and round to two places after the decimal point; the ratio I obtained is 1.01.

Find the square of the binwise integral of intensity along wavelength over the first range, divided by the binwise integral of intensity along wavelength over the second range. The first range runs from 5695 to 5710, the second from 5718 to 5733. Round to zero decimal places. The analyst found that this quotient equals 308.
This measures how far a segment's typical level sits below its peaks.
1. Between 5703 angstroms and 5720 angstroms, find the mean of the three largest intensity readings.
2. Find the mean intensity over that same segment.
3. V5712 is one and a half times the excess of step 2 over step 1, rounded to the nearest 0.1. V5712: -1.5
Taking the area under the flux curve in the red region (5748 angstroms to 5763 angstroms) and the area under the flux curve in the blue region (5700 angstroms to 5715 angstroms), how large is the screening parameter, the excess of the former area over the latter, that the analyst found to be 22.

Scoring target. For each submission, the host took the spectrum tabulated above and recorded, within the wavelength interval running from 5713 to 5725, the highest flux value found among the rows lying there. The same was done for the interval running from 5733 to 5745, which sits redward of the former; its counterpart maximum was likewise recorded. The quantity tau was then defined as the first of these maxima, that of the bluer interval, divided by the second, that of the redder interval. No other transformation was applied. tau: 0.99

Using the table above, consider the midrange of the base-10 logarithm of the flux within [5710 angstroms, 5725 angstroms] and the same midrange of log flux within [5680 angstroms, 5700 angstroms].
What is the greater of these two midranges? 1.341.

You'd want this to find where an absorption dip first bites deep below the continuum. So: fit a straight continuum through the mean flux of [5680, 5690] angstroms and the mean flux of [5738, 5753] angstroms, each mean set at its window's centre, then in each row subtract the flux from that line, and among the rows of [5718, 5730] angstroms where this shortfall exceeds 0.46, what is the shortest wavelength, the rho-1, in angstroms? 5726.5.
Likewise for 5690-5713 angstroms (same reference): 5701.5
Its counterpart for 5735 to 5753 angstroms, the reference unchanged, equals 5749.0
